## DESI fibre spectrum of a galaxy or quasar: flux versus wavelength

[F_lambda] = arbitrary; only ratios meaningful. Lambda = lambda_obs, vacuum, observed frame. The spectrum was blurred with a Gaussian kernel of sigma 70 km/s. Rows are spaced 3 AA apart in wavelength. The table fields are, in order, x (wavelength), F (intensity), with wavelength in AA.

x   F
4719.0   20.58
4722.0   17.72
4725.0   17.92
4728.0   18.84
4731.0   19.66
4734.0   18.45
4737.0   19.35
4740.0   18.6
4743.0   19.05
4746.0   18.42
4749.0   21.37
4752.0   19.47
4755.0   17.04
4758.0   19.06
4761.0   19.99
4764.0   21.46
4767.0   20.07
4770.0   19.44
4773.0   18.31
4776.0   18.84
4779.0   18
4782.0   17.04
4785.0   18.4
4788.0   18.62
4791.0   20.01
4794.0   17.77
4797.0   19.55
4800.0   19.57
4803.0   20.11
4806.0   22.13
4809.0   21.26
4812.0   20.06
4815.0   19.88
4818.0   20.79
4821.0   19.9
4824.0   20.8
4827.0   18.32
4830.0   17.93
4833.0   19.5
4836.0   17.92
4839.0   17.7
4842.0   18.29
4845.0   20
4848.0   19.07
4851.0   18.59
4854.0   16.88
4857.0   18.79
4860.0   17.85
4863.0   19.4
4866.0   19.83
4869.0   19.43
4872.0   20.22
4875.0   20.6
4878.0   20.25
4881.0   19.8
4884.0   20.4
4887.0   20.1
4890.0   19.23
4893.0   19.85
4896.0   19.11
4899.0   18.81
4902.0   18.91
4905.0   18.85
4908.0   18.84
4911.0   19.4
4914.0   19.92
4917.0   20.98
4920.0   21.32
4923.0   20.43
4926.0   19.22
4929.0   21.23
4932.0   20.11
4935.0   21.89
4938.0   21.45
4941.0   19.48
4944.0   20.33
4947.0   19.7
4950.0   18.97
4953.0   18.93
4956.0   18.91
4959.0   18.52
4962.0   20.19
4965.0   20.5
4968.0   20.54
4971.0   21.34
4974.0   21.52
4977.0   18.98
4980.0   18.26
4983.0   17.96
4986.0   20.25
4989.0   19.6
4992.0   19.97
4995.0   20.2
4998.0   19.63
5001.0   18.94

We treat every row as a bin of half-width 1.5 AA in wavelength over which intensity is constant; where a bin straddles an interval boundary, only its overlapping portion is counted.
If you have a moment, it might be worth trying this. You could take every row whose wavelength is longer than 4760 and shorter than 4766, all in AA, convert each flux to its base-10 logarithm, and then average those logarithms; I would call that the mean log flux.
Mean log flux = 1.316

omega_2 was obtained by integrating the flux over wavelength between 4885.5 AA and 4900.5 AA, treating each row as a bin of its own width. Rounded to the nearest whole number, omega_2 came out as 291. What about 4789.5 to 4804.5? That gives 291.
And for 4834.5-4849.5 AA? 279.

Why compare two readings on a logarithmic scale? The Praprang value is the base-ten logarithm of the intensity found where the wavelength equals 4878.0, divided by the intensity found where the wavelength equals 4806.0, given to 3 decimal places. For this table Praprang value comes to -0.039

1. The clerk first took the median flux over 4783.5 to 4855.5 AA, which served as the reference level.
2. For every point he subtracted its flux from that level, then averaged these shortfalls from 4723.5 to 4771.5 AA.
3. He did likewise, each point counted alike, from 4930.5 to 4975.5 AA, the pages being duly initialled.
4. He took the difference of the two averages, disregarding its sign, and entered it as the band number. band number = 0.90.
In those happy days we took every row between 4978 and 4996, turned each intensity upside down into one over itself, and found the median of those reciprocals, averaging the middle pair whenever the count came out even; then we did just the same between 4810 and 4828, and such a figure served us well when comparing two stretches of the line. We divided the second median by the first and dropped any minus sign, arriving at 0.99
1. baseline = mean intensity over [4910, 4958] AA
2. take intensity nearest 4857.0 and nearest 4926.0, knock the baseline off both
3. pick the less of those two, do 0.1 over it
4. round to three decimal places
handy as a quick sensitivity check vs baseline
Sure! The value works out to -0.074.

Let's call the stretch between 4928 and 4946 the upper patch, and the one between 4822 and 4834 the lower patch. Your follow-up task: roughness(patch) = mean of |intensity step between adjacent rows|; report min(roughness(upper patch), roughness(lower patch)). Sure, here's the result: 1.2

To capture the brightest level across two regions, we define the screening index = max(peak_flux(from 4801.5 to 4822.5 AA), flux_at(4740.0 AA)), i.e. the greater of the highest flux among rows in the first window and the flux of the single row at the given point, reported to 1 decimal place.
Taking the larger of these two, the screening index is 22.1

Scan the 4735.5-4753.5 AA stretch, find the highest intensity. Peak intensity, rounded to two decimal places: 21.37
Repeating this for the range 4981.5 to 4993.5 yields 20.25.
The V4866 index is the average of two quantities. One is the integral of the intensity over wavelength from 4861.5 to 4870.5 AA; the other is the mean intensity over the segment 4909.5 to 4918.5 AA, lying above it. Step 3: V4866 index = 98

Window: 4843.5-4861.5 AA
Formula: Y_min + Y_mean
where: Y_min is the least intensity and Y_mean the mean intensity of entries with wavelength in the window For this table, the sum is 35.4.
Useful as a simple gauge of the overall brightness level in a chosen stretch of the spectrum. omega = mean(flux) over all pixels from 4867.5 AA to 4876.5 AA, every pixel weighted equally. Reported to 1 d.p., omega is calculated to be 20.1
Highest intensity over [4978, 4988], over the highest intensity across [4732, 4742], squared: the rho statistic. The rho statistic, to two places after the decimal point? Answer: 1.10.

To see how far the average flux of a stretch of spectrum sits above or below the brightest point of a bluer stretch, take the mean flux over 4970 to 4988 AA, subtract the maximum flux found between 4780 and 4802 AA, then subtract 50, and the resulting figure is -50.3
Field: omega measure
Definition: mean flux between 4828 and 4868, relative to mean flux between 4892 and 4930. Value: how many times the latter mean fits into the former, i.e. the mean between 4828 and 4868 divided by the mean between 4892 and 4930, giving 0.94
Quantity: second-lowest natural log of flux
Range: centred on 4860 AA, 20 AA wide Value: 2.882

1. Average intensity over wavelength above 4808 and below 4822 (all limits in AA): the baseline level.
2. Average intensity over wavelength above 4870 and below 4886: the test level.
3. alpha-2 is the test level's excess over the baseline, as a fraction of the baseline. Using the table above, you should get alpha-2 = -0.01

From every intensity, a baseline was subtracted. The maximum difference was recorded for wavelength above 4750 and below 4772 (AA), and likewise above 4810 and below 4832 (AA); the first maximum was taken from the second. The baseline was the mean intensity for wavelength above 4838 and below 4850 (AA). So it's -0.7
